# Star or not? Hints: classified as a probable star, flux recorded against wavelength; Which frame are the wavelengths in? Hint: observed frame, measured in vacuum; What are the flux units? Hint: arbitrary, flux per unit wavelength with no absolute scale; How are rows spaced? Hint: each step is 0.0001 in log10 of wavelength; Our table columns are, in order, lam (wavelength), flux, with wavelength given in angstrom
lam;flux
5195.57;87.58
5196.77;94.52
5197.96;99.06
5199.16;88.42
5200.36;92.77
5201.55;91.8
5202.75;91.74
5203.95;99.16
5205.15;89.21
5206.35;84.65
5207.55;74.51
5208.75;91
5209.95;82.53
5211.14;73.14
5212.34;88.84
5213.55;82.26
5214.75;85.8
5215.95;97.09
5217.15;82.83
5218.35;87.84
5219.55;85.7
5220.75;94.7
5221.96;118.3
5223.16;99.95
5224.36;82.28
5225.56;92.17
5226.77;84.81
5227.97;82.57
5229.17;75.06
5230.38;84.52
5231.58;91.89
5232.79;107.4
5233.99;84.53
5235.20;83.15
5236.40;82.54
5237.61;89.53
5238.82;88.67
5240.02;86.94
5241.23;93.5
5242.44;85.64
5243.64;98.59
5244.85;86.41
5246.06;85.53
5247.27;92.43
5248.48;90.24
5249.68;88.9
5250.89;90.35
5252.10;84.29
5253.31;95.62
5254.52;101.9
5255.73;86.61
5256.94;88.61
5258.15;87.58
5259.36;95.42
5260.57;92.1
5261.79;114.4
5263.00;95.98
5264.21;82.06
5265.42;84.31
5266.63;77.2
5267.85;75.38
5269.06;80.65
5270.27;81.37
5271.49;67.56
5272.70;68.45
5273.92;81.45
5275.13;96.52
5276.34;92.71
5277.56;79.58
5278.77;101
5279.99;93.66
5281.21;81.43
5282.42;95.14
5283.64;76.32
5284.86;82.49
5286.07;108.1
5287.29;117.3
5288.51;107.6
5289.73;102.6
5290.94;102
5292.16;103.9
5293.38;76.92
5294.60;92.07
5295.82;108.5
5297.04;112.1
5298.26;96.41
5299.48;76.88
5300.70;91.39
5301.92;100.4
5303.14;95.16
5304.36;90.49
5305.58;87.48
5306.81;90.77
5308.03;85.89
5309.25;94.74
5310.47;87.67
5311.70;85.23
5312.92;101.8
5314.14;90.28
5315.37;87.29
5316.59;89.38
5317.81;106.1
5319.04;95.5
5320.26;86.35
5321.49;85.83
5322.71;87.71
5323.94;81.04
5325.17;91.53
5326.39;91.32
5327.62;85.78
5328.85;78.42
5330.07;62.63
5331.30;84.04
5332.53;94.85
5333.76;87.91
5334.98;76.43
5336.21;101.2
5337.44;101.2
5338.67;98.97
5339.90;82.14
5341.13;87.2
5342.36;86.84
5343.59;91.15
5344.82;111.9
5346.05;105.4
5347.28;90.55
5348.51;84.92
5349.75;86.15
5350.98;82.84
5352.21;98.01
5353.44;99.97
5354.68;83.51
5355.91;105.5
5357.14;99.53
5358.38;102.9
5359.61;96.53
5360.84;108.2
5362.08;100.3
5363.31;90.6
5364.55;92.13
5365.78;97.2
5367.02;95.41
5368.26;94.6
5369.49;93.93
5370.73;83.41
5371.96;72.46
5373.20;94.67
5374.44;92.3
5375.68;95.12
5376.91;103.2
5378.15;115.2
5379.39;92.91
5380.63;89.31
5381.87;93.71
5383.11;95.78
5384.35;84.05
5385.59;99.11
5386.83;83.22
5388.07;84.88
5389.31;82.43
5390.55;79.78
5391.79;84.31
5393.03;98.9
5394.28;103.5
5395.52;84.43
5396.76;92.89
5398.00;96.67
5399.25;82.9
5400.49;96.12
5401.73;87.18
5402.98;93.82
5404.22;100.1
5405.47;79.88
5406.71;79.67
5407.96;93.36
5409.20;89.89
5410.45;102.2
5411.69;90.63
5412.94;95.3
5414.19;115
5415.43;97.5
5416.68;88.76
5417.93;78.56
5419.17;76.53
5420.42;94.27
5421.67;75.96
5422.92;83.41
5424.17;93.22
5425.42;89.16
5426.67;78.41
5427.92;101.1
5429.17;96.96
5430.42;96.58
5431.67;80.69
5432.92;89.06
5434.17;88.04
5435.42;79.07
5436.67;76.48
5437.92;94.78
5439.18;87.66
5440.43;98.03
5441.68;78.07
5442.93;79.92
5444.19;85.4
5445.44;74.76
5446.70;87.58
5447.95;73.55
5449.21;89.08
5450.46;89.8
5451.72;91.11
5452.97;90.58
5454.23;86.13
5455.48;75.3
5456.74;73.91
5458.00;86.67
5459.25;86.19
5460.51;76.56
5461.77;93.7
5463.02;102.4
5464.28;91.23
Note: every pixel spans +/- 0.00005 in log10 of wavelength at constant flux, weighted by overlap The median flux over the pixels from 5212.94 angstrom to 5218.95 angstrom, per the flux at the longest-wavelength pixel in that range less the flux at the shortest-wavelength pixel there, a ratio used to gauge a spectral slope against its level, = 15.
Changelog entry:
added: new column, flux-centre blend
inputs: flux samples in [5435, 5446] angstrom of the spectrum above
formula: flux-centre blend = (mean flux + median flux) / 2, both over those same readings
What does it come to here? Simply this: 81.9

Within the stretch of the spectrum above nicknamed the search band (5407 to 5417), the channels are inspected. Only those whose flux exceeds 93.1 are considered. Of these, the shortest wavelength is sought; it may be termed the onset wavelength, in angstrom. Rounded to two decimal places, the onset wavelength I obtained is 5407.96 angstrom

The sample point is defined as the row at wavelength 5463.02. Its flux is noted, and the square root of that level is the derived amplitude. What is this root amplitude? 10.1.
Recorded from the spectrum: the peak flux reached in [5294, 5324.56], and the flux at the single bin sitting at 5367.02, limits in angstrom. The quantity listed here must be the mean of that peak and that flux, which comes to 104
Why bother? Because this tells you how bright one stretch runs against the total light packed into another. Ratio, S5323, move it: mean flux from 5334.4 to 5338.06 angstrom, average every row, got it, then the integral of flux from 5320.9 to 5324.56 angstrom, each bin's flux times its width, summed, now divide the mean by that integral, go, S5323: 0.30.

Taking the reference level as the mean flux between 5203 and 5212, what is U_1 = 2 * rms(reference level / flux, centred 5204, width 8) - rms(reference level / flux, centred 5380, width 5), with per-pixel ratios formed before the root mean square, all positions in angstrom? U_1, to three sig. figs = 1.05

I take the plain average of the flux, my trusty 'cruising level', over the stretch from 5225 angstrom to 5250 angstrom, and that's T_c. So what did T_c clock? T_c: 88.3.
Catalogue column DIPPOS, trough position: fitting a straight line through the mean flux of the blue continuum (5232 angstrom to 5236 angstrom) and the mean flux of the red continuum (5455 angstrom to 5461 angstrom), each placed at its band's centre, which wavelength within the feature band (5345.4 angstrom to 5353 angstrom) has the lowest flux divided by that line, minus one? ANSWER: 5350.98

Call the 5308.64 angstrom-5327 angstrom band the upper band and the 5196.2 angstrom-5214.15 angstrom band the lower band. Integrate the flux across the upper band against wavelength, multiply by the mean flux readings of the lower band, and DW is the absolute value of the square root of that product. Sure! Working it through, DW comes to 384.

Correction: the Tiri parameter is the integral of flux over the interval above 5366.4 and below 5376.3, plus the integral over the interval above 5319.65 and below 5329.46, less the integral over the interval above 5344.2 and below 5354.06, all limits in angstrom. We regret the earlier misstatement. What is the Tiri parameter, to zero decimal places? 801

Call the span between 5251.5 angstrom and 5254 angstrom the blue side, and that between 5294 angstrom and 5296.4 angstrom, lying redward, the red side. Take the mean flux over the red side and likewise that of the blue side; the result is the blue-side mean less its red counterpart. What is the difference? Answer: -10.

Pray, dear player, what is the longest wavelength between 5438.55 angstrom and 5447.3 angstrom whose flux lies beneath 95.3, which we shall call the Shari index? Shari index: 5446.70 angstrom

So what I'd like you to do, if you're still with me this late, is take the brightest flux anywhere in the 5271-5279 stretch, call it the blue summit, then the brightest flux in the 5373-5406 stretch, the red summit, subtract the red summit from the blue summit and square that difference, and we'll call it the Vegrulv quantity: 202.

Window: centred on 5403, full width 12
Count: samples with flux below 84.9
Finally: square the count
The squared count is 9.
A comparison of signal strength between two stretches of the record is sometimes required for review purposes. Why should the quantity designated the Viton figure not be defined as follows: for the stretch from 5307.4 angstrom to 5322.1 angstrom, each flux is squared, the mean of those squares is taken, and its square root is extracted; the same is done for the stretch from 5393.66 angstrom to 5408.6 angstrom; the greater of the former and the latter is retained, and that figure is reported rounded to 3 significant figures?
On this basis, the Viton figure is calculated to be 91.6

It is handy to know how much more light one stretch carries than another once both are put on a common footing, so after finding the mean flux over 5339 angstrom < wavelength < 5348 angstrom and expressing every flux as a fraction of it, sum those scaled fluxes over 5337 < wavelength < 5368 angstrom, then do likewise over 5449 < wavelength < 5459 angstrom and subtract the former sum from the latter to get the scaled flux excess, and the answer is -18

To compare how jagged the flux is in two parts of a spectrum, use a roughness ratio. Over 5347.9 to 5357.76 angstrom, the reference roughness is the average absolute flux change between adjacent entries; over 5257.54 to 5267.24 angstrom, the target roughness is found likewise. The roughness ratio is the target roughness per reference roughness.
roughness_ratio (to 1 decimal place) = 1.1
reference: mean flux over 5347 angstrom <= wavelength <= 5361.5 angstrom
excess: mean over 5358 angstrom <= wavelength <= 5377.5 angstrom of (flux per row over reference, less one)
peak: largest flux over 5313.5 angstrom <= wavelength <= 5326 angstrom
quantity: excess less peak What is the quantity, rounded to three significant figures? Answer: -106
